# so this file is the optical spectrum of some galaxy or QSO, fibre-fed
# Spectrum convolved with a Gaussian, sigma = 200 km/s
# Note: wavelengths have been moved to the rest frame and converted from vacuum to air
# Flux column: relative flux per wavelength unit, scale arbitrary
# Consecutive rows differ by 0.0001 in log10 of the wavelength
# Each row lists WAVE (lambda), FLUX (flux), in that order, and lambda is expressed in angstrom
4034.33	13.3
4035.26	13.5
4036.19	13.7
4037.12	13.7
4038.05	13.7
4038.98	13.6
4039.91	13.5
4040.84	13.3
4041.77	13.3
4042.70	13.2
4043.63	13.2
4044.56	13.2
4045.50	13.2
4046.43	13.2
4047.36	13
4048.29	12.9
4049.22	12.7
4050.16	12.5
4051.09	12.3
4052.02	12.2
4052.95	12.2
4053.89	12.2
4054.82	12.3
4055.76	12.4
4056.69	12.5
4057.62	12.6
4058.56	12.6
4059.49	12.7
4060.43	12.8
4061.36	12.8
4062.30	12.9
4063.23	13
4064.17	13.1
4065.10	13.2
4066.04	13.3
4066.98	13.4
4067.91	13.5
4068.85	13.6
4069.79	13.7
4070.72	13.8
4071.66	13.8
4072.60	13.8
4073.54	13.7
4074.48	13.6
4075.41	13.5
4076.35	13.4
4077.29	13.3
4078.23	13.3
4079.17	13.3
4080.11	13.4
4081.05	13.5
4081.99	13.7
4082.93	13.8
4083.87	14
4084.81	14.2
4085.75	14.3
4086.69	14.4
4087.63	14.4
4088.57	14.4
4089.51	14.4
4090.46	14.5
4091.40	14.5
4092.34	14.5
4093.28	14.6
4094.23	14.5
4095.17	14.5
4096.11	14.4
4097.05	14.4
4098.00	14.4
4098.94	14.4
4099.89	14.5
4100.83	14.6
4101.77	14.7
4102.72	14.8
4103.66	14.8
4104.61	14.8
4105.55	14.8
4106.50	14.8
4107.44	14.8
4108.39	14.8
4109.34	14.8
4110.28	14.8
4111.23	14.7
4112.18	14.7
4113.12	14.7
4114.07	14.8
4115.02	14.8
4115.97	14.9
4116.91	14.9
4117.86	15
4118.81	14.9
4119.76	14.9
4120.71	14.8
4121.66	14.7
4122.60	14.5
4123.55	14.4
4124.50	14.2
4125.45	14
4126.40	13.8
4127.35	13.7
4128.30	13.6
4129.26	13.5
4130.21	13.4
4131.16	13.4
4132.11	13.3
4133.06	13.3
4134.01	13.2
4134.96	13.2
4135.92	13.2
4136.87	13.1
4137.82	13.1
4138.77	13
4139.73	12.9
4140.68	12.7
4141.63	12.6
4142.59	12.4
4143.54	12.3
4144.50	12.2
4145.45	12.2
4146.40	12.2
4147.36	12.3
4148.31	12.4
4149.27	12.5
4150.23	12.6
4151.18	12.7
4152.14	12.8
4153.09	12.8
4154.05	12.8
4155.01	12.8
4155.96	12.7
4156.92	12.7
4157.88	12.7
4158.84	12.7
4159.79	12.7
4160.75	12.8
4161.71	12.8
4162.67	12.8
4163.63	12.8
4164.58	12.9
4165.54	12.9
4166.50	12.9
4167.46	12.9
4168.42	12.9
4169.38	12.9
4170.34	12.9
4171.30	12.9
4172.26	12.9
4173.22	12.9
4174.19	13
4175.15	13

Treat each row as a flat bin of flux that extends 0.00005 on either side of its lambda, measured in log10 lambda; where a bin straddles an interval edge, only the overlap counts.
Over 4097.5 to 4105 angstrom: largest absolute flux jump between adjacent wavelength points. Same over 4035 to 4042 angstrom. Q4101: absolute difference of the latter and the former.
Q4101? 0.10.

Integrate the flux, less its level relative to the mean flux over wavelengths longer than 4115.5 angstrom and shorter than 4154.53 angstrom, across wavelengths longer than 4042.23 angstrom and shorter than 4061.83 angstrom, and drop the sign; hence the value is 13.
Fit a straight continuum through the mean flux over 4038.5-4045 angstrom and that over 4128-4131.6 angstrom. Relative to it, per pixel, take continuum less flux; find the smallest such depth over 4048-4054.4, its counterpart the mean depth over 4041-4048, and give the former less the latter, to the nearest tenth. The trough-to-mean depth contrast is 0.3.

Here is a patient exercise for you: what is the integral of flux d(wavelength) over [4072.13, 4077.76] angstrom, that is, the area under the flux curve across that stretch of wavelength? 76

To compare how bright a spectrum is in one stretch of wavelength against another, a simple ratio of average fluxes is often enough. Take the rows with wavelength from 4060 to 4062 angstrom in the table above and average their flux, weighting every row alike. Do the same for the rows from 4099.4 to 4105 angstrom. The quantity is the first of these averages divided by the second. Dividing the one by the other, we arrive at 0.87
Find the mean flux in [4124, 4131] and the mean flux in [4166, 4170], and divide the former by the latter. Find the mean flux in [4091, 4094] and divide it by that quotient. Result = 13.6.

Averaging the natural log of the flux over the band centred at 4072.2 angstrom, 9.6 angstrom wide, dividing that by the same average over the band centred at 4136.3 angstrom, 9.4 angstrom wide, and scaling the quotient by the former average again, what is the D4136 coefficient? 2.65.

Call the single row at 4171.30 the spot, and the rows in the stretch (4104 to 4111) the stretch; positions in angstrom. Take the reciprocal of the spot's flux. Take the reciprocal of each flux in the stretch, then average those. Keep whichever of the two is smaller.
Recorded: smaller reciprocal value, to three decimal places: 0.068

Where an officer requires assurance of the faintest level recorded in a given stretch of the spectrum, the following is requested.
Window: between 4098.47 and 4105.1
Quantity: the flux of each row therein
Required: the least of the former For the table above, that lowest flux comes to 14.4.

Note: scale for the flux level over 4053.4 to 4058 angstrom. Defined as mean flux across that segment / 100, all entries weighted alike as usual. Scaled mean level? 0.124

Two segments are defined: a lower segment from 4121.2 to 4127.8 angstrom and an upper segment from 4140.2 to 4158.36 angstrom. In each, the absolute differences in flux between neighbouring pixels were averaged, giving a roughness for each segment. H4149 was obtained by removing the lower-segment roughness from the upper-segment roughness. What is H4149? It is -0.10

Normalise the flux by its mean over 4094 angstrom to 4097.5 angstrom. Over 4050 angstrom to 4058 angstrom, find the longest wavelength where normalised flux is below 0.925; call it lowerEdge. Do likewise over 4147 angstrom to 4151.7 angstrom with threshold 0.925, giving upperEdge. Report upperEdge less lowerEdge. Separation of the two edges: 93.6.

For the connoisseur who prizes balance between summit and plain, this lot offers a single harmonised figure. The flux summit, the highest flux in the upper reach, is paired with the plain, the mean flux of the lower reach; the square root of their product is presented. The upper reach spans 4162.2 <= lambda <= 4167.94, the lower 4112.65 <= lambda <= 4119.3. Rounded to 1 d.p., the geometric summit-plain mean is 13.8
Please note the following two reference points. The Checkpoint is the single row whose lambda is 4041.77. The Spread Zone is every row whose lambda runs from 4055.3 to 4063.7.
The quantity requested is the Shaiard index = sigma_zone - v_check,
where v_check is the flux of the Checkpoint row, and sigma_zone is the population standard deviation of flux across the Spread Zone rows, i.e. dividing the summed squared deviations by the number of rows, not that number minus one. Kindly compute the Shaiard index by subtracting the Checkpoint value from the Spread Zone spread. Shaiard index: -13.1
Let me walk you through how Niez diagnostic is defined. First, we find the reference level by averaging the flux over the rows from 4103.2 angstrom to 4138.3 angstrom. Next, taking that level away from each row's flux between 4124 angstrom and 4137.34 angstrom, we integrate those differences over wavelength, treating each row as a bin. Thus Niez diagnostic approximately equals -10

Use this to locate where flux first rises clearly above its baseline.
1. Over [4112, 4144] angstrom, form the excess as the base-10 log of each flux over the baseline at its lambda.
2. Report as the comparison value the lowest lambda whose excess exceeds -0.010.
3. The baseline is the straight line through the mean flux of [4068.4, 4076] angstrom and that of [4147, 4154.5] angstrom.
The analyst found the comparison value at 4112.18 angstrom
